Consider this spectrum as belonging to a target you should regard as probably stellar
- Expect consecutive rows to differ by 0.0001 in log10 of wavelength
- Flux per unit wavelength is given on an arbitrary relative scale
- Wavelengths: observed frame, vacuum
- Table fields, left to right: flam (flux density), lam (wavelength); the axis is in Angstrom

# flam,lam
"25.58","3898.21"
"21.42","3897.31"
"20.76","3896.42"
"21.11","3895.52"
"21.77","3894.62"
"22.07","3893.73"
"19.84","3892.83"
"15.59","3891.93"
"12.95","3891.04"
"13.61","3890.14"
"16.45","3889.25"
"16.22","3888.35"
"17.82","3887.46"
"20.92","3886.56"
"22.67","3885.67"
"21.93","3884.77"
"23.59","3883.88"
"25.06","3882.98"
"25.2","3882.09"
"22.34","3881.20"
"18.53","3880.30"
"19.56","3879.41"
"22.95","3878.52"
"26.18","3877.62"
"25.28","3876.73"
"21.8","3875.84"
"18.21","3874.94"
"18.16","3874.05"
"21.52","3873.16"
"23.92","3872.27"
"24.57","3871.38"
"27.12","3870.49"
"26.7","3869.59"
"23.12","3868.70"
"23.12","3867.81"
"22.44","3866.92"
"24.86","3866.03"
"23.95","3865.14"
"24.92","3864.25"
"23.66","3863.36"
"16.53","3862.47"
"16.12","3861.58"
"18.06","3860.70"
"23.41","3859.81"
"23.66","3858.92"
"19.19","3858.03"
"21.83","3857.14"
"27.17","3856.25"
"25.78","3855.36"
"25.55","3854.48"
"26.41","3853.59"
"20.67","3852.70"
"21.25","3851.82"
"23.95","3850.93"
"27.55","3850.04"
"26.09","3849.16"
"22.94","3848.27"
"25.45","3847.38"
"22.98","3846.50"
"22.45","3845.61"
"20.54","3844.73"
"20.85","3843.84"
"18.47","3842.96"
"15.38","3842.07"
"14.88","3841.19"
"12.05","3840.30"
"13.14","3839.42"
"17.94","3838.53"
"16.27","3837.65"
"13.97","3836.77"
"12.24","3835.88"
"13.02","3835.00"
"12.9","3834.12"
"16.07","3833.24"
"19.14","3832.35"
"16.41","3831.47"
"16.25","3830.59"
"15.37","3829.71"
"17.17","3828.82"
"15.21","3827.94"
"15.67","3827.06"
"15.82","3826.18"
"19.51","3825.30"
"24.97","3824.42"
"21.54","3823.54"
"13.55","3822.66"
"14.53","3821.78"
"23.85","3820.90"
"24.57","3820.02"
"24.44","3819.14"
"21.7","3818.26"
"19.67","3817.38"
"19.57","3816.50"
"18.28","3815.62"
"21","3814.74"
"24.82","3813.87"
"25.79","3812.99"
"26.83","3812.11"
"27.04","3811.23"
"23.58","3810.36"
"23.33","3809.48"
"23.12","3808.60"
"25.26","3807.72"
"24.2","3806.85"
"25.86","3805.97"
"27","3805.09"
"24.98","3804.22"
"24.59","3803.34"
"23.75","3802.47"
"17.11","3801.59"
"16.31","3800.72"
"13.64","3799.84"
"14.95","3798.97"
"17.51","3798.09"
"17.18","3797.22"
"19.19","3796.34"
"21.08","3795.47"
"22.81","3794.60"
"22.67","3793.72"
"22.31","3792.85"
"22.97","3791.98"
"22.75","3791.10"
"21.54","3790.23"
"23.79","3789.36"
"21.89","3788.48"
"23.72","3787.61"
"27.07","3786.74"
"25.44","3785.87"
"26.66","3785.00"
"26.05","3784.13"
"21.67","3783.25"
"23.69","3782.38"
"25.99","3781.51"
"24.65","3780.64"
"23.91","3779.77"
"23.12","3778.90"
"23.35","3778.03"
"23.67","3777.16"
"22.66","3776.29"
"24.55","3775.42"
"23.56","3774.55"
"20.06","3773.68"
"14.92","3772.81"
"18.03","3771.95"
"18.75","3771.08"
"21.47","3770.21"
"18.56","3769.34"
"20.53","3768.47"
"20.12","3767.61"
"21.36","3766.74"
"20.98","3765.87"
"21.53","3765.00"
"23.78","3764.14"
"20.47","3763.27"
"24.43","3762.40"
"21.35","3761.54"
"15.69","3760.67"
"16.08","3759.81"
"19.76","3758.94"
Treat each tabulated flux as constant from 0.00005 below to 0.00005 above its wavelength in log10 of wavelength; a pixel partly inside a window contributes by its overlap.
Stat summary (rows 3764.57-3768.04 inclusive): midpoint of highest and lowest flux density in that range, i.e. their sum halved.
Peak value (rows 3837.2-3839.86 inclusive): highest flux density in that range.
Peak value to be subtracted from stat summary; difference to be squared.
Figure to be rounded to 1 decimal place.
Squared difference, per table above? 8.3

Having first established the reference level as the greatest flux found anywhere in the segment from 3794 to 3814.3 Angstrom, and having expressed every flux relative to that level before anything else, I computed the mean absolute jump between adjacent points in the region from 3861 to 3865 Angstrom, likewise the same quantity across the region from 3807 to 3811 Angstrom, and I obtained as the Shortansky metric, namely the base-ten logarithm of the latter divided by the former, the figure -0.5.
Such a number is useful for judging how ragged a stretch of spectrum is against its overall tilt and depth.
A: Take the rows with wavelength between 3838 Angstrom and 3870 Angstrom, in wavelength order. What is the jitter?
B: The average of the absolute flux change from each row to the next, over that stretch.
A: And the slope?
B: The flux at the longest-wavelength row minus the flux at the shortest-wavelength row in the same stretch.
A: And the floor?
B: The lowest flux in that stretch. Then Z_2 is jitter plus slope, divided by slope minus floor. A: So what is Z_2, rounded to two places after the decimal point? -3.35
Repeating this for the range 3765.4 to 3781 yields -0.47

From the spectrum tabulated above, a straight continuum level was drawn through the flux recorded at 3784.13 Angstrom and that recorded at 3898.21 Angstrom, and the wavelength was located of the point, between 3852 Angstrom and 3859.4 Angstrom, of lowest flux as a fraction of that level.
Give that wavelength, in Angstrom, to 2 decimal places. 3858.03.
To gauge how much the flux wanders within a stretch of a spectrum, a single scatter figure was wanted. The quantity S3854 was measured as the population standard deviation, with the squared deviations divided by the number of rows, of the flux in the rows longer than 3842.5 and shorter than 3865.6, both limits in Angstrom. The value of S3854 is 3.1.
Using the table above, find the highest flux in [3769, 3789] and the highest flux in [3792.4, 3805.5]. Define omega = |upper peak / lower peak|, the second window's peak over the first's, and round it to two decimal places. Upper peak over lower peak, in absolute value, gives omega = 1.00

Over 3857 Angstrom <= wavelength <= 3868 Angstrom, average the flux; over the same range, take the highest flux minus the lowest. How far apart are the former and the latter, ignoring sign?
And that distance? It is 13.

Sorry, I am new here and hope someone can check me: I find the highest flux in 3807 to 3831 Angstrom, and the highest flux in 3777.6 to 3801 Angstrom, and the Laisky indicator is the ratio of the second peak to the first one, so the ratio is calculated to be 1.001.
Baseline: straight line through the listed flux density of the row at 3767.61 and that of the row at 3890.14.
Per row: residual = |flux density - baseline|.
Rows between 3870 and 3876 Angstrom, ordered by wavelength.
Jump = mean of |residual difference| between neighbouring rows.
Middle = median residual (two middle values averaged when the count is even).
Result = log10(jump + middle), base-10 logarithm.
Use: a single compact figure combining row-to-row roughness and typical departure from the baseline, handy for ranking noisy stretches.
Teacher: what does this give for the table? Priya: 0.98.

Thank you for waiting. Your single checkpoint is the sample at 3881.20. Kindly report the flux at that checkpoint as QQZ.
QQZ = 22.34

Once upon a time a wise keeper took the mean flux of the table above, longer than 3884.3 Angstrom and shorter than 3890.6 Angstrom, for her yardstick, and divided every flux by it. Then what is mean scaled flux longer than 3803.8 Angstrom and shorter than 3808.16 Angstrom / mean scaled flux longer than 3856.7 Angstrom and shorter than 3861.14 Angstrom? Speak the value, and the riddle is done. 1.2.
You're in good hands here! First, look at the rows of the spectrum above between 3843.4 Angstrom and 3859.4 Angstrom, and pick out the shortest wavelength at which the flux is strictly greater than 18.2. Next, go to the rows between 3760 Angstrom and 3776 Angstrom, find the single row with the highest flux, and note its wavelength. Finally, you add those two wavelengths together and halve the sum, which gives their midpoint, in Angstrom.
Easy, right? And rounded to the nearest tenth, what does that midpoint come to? 3809.6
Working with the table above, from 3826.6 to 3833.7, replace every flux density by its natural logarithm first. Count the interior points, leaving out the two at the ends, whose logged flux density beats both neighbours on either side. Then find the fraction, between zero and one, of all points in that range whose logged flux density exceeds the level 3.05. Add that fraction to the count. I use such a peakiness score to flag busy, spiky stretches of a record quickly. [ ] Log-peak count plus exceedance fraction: 2.0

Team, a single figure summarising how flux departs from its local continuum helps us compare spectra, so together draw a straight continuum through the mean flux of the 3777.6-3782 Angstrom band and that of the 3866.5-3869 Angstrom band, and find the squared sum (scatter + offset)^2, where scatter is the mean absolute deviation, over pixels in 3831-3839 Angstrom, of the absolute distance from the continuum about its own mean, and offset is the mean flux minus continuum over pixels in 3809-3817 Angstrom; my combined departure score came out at 3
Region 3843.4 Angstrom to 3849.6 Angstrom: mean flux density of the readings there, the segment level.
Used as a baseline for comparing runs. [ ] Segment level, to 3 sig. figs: 23.0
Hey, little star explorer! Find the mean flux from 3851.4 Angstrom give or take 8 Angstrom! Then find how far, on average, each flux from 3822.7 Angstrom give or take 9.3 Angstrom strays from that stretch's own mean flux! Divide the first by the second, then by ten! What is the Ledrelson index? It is 0.73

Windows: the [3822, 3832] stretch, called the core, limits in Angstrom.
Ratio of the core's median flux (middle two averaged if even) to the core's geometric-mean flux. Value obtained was 0.95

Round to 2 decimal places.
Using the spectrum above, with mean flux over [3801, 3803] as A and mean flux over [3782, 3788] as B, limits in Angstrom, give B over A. 1.22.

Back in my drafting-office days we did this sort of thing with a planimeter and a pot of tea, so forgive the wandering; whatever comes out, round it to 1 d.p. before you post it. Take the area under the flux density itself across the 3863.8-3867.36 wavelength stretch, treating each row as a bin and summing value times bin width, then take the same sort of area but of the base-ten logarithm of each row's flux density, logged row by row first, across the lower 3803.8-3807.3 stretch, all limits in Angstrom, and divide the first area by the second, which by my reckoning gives 17.4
